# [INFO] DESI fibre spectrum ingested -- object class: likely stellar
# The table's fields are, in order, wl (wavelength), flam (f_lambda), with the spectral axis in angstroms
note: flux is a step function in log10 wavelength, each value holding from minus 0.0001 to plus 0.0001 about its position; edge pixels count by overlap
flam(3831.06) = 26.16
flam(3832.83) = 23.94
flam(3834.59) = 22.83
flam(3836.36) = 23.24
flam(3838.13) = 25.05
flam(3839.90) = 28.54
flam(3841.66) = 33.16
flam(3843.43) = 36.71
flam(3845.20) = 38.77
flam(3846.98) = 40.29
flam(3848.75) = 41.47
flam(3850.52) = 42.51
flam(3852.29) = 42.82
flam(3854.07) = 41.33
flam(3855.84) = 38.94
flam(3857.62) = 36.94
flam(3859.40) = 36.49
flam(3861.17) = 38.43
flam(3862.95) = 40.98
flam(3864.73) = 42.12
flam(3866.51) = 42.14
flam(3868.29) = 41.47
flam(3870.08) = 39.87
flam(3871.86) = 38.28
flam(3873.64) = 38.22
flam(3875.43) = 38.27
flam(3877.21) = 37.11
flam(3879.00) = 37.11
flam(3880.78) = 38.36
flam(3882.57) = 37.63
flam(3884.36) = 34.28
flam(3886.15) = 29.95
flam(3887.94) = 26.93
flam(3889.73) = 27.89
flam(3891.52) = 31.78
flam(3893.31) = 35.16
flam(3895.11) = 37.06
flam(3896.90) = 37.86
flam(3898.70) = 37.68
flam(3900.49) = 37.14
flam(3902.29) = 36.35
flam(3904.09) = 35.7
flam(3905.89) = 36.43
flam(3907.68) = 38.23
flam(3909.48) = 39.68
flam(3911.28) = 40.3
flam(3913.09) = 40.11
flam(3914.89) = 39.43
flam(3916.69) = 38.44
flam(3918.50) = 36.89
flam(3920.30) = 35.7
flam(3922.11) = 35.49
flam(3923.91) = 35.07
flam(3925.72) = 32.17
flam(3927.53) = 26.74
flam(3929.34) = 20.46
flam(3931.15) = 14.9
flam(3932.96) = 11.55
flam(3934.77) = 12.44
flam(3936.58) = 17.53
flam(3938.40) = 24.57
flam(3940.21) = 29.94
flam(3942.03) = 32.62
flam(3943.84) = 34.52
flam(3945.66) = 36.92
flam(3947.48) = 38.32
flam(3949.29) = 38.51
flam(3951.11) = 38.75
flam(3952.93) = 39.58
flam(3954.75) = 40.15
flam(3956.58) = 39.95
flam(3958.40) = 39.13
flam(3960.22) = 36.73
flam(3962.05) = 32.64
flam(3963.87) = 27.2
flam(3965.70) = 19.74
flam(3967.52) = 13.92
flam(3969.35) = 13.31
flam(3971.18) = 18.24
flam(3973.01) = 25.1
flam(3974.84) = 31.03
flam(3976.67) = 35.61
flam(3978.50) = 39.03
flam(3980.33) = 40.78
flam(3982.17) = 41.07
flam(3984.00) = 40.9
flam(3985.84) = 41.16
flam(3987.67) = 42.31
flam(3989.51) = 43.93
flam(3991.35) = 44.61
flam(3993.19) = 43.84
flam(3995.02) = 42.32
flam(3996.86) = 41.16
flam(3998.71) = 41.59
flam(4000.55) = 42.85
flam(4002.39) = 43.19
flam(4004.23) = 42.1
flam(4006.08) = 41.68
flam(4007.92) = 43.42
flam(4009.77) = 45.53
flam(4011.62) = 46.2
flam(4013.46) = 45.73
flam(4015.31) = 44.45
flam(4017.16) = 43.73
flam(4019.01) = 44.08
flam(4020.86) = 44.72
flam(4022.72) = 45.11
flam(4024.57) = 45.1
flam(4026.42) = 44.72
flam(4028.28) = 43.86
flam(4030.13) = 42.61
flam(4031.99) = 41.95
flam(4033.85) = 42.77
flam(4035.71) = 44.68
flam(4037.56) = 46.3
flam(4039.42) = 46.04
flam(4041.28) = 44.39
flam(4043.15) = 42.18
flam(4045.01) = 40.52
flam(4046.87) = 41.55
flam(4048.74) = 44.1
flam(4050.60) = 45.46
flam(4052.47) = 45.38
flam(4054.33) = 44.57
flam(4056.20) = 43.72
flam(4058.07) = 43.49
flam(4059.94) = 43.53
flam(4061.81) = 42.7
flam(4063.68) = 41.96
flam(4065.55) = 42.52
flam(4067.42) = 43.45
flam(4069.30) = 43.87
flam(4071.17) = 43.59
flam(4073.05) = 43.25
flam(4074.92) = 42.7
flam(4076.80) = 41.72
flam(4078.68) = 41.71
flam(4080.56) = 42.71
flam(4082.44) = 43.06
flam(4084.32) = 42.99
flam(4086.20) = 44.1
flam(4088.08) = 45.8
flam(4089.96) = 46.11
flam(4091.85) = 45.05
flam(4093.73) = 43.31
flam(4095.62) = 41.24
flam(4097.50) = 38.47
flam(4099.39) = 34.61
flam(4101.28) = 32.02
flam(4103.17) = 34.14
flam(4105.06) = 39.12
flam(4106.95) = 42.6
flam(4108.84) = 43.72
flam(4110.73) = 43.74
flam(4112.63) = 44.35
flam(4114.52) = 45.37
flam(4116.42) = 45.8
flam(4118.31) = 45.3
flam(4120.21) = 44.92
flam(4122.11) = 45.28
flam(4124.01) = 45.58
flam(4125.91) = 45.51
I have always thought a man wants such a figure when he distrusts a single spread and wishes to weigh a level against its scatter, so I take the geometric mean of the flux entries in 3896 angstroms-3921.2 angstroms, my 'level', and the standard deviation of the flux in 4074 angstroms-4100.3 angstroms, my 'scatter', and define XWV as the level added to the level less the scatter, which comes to 73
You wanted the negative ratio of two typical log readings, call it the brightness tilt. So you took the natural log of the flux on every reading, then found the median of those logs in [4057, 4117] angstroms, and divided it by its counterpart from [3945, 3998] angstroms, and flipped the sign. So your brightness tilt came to -1.03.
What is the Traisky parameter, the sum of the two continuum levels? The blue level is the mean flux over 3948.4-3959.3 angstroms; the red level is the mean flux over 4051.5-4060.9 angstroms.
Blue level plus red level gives 83.5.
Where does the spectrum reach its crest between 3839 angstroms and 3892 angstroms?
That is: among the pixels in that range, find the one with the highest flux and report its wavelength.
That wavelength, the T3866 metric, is 3852.29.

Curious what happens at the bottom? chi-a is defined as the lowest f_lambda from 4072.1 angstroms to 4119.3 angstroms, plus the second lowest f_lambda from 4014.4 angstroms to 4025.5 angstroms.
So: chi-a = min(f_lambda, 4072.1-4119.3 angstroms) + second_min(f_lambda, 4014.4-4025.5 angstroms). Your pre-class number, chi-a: 76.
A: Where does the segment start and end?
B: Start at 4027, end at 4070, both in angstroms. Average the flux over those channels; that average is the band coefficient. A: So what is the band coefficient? 44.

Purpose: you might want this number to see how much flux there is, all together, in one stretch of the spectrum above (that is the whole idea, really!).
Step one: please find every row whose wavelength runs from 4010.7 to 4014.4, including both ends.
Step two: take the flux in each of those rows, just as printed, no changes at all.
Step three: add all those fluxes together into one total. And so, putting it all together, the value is 92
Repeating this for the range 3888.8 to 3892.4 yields 60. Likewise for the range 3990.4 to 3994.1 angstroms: 88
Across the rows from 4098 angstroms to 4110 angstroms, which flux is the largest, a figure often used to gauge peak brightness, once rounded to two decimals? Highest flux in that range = 43.72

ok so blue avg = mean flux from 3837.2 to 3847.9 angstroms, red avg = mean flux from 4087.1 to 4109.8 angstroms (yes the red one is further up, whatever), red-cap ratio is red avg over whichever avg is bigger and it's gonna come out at 1.00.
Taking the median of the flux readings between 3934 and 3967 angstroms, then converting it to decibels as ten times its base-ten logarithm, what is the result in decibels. 15.5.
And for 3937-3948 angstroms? 15.3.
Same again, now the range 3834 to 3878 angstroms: 15.8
